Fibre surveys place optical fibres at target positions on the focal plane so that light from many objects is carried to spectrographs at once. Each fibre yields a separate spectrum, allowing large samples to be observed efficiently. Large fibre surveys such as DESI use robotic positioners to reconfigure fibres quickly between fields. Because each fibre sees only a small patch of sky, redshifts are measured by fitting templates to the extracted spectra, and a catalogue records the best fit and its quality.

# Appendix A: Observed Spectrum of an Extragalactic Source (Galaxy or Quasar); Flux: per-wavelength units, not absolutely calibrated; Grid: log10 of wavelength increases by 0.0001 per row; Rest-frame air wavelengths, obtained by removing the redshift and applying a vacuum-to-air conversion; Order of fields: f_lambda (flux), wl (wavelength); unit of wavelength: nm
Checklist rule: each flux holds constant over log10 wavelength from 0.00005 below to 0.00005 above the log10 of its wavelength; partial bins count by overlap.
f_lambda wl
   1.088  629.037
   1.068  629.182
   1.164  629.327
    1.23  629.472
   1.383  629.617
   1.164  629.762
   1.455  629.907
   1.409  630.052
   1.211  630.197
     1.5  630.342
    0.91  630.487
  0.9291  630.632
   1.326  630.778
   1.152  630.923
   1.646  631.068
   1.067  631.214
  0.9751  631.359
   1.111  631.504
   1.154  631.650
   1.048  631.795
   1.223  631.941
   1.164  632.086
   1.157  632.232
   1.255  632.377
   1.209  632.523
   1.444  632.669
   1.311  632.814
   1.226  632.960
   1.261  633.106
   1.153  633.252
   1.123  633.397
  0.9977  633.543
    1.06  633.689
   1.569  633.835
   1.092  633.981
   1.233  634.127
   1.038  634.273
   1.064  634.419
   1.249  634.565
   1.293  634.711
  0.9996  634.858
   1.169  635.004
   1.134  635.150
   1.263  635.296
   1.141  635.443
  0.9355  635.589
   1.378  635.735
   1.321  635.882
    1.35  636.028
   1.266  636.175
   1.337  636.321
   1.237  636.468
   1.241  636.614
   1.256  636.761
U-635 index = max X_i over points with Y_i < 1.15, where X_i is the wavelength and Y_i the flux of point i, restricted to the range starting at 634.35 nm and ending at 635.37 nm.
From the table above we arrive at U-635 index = 635.150 nm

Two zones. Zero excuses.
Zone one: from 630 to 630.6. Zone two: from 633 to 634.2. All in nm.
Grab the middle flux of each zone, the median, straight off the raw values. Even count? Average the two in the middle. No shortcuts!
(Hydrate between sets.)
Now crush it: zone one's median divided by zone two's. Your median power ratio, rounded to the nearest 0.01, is 1.15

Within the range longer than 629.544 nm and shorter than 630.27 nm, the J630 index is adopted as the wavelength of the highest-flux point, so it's 629.907 nm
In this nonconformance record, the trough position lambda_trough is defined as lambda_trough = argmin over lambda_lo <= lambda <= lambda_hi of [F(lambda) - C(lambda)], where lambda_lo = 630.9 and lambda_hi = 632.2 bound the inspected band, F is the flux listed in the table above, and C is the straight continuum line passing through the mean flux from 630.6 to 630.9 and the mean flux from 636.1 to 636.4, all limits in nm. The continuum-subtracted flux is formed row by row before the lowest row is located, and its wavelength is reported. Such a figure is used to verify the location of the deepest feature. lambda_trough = 631.359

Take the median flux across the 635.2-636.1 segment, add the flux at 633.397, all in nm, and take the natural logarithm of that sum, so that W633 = 0.88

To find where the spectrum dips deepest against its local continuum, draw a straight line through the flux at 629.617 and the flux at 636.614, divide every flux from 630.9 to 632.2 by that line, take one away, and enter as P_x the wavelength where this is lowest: 631.359 nm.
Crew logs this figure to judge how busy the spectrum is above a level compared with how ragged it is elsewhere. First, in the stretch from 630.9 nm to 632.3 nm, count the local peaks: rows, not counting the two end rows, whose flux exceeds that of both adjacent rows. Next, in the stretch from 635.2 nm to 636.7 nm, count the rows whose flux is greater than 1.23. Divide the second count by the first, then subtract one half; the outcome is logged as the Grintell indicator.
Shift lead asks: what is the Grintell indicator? 2.2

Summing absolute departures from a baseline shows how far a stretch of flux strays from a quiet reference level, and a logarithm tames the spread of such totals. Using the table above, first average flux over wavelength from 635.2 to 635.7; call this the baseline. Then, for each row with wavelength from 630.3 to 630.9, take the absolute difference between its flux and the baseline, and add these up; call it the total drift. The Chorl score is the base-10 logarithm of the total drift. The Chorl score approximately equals -0.01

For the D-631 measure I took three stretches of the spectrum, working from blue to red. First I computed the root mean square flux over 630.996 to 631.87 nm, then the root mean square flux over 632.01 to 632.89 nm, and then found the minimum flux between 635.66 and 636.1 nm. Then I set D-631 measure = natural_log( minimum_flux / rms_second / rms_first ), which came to -0.13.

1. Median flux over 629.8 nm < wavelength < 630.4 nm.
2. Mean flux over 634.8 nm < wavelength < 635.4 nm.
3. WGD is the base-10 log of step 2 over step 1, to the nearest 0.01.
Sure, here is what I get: -0.10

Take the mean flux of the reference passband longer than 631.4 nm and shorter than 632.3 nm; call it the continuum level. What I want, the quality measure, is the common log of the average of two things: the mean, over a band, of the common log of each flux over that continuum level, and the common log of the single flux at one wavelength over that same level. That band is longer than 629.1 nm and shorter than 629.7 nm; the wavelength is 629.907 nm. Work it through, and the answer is -1.2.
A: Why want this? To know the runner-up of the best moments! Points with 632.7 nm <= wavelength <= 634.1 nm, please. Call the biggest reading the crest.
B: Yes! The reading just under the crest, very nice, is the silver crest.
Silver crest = 1.311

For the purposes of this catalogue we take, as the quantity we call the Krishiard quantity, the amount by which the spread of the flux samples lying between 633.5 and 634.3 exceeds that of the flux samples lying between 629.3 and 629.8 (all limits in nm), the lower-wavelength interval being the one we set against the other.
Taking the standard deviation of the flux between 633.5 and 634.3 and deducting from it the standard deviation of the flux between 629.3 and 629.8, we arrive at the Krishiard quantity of 0.11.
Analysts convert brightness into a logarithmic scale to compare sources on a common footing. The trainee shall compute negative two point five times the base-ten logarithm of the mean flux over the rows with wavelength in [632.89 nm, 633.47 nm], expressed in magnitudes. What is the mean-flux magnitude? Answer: -0.190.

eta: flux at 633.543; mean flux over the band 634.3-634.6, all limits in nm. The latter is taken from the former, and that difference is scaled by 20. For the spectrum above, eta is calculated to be -3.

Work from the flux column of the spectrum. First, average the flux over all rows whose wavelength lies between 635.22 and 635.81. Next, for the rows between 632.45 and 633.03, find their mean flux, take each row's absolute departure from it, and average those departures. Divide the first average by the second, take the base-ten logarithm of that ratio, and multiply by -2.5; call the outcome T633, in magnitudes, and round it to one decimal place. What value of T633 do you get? -2.9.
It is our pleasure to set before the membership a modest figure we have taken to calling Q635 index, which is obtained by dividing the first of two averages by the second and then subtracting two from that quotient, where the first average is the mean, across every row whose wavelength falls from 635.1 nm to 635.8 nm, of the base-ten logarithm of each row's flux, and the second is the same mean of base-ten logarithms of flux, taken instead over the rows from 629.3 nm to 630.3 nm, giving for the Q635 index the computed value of -1.4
